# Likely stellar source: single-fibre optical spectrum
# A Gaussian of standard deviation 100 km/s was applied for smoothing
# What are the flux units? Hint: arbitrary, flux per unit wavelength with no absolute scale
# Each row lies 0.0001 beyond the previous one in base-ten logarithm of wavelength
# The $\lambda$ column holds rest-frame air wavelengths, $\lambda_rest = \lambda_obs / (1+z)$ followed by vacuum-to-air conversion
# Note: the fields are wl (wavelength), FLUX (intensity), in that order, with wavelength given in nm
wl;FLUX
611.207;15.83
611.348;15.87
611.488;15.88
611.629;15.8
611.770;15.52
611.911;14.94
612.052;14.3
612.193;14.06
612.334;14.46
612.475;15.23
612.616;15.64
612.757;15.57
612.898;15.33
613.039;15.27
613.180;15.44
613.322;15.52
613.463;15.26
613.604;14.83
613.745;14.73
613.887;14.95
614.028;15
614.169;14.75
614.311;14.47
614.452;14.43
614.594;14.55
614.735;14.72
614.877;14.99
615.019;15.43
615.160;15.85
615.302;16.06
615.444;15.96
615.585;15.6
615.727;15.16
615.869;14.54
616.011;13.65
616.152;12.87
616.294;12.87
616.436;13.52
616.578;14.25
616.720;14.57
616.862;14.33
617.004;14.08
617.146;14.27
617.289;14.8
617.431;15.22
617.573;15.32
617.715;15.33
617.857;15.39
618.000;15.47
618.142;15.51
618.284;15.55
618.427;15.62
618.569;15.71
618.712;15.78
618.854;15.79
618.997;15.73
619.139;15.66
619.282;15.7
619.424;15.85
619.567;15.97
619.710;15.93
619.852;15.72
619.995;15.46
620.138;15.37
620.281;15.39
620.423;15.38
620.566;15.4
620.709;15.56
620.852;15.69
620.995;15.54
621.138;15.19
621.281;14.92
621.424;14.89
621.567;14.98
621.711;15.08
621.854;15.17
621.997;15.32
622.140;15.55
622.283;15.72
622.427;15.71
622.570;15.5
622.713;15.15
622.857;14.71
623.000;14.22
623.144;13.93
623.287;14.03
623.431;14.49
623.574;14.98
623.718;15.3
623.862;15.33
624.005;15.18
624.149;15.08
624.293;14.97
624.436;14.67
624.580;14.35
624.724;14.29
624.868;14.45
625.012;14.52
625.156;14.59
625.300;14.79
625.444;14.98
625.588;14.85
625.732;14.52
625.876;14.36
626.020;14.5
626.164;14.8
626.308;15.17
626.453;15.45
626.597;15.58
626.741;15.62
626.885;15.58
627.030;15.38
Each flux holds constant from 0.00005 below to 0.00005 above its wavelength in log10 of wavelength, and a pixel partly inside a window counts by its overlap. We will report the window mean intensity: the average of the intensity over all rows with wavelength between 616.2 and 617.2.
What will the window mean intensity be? 14.0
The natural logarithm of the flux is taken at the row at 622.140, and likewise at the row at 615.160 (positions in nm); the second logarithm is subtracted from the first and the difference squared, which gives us 0.0004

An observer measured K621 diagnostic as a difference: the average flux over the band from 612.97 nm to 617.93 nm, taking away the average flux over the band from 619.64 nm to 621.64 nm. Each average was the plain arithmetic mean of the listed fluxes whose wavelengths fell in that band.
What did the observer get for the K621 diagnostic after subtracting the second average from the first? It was -0.59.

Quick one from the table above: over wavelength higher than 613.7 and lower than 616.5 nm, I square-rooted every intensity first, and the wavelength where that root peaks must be 615.302 nm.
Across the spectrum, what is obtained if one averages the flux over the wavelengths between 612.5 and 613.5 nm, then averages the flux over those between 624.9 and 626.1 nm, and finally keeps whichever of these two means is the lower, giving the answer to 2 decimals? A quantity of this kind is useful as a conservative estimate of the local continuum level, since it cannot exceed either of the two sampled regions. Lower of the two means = 14.64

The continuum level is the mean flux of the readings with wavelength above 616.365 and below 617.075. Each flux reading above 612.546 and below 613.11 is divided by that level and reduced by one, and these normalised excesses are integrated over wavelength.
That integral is 0.052 nm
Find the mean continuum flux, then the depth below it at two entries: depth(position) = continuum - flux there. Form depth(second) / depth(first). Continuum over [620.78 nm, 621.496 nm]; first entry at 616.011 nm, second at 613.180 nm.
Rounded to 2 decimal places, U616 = -0.12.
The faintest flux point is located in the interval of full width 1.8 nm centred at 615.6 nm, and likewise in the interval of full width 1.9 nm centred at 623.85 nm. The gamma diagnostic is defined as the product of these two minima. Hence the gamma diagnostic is 179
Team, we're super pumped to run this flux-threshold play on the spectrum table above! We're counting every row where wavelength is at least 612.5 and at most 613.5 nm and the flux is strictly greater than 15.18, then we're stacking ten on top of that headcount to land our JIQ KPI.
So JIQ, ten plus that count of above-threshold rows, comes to 17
